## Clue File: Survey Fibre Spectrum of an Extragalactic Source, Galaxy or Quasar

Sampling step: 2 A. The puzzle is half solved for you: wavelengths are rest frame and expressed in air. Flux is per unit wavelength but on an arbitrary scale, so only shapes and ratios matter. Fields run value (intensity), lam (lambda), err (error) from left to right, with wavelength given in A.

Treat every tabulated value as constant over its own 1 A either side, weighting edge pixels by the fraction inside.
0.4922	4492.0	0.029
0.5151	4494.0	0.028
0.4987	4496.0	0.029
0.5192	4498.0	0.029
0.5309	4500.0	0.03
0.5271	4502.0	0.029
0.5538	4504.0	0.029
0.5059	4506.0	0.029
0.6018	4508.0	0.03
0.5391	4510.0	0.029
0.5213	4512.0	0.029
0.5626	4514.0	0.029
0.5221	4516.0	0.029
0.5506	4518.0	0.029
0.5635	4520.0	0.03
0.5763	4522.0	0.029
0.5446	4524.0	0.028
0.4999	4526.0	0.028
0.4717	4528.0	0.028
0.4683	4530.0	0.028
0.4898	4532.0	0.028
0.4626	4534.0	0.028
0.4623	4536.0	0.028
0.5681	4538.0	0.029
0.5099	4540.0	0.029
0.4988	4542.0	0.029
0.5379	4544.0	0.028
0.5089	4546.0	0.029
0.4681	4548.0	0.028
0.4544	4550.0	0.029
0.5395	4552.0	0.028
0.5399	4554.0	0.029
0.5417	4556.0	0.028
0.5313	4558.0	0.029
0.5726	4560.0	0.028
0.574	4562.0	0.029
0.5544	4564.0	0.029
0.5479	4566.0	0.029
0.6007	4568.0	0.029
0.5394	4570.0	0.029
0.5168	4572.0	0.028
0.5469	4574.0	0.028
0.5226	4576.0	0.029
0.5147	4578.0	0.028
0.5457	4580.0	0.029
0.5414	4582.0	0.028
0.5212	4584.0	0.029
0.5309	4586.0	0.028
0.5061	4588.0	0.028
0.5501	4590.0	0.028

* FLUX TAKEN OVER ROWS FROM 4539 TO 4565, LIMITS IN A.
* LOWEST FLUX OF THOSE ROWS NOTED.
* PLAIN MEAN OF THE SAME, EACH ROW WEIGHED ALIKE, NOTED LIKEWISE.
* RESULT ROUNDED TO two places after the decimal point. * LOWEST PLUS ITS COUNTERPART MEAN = 0.98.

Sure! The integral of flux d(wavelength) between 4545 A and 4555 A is 5.02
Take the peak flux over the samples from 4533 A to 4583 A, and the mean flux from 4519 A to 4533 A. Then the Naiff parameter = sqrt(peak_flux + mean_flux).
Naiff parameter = 1.06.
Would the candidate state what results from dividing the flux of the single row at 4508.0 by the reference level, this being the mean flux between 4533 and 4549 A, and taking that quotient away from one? -0.20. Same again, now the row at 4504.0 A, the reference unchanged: -0.10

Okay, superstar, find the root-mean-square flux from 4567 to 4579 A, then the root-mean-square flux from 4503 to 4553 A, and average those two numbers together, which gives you 0.531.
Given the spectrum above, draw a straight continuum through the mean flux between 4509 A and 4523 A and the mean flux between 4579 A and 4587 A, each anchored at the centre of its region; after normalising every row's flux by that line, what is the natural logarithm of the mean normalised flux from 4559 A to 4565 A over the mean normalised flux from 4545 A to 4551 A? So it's 0.18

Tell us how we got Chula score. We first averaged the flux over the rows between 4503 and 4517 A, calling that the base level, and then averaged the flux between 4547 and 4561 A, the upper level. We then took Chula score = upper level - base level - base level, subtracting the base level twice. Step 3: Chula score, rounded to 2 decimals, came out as -0.57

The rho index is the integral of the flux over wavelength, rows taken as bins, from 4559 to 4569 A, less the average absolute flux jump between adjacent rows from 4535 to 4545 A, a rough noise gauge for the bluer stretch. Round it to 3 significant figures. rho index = 5.65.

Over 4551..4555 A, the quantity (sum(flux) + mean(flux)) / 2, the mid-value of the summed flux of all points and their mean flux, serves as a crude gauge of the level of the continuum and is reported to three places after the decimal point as 0.810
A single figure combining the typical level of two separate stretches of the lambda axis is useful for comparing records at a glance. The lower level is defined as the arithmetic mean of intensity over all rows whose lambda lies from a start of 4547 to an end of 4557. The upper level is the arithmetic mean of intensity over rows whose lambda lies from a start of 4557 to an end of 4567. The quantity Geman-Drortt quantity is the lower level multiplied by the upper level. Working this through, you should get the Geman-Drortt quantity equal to 0.283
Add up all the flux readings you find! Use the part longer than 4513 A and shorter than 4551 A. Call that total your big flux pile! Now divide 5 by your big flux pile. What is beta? 0.51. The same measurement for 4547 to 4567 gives 0.94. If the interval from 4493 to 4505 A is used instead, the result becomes 1.59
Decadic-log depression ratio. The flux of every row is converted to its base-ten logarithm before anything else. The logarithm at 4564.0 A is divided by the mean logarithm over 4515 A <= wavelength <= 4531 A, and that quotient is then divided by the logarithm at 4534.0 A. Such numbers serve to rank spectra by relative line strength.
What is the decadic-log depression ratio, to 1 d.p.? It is -2.7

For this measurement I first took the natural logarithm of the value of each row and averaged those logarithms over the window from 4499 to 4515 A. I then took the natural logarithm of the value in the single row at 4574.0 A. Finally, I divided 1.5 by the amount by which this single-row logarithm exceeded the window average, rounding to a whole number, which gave 171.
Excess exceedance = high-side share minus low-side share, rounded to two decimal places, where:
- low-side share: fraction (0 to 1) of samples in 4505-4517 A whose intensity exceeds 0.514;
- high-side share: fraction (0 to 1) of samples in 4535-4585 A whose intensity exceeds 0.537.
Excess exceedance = -0.27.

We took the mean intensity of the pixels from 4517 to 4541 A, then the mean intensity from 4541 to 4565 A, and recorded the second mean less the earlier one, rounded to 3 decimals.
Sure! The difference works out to 0.013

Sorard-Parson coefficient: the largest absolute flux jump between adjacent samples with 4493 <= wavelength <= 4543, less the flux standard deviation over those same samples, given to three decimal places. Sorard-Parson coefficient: 0.069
